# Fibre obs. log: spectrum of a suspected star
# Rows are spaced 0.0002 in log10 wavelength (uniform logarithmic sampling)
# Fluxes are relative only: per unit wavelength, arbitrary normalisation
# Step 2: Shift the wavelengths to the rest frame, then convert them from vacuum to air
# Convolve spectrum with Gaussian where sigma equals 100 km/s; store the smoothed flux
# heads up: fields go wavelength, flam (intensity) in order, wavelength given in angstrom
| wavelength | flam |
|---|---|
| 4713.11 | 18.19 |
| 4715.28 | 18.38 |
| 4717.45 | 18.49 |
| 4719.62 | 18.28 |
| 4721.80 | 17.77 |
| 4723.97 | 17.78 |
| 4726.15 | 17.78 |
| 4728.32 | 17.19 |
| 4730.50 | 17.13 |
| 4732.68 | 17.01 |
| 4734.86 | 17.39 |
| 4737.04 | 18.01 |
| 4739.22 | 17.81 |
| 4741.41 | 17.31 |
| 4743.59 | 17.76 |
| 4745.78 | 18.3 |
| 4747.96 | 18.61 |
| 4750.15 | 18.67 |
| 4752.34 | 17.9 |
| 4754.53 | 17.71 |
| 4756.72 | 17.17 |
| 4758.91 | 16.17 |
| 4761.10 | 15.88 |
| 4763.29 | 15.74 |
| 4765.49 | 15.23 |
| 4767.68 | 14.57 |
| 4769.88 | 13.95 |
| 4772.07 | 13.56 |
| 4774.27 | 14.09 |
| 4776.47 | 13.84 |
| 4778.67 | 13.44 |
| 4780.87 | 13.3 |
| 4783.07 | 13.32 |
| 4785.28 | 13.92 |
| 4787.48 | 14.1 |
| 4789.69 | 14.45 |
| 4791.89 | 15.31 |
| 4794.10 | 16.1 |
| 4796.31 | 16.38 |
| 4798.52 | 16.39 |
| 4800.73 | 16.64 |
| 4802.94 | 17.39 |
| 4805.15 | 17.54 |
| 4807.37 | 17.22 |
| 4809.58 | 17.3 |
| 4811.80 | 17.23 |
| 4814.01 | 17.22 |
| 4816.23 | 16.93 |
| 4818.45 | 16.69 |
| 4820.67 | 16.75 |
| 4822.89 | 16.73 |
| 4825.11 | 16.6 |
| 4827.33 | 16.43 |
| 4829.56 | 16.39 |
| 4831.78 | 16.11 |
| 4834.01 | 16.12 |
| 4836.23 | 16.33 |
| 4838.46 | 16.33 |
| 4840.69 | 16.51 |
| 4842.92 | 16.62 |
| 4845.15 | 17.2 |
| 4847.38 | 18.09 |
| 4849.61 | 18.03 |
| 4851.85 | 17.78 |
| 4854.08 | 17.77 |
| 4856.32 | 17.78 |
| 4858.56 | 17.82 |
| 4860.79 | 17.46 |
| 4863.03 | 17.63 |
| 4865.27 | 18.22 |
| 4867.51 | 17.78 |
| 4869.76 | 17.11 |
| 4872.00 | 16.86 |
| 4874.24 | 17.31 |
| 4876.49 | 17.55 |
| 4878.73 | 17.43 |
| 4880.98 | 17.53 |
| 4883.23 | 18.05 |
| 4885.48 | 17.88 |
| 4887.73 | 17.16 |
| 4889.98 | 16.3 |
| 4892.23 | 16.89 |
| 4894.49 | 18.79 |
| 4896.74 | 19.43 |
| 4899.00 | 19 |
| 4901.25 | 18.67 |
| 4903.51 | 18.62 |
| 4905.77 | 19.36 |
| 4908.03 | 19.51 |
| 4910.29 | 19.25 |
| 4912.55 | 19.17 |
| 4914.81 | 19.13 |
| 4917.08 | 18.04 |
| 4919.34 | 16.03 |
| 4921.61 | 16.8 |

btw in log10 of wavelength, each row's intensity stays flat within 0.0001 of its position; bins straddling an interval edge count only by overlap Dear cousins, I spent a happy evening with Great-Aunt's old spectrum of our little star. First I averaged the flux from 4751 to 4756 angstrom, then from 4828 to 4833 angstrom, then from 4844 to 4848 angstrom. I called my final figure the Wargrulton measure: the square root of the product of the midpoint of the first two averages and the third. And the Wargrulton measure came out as 17.3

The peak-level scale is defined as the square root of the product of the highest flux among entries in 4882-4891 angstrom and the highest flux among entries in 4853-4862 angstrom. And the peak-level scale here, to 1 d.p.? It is 17.9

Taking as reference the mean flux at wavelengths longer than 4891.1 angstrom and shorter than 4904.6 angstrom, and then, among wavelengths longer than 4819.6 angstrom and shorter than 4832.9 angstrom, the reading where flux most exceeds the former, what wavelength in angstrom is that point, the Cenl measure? 4820.67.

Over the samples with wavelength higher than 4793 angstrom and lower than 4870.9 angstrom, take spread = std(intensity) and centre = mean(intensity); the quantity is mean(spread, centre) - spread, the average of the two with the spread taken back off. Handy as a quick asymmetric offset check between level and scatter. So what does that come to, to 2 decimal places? 8.21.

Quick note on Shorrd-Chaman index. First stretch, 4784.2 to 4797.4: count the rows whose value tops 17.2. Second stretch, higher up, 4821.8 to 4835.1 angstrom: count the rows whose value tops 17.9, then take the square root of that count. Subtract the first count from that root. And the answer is 0.0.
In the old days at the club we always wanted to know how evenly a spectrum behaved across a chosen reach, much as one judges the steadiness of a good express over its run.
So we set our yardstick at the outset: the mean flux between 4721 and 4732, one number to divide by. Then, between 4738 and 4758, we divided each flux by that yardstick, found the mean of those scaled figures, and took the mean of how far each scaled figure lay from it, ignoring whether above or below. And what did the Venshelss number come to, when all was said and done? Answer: 0.023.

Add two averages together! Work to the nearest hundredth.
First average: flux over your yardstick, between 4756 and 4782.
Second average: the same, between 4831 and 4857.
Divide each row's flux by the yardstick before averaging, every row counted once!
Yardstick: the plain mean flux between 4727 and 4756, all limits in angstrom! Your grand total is 1.79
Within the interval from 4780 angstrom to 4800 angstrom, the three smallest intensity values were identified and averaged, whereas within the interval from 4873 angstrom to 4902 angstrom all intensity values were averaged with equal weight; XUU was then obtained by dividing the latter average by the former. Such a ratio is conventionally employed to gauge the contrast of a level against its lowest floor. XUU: 1.32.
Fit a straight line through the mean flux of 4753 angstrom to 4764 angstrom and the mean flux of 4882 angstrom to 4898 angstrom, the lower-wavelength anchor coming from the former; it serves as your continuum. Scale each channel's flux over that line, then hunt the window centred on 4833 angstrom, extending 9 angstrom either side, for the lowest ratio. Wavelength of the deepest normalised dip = 4834.01 angstrom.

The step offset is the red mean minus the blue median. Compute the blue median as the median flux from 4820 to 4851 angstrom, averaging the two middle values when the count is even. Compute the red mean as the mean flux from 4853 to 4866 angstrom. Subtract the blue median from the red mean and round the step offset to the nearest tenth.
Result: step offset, 1.2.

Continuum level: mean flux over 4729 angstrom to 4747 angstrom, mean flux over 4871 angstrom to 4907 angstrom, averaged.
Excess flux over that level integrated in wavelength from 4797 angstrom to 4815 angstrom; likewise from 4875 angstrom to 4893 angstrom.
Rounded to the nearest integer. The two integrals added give -19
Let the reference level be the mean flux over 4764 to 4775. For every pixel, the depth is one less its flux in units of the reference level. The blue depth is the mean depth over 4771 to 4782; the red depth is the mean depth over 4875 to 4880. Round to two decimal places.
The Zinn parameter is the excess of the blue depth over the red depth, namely 0.27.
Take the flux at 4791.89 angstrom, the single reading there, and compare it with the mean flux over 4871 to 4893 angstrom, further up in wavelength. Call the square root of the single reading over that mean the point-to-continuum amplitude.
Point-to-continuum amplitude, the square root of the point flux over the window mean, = 0.94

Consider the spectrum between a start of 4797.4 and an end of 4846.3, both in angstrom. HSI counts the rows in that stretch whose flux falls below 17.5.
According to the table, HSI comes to 21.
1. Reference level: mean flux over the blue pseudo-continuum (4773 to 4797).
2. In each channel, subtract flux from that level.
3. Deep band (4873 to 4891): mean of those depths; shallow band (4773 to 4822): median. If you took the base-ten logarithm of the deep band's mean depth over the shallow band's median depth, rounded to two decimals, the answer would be 0.18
